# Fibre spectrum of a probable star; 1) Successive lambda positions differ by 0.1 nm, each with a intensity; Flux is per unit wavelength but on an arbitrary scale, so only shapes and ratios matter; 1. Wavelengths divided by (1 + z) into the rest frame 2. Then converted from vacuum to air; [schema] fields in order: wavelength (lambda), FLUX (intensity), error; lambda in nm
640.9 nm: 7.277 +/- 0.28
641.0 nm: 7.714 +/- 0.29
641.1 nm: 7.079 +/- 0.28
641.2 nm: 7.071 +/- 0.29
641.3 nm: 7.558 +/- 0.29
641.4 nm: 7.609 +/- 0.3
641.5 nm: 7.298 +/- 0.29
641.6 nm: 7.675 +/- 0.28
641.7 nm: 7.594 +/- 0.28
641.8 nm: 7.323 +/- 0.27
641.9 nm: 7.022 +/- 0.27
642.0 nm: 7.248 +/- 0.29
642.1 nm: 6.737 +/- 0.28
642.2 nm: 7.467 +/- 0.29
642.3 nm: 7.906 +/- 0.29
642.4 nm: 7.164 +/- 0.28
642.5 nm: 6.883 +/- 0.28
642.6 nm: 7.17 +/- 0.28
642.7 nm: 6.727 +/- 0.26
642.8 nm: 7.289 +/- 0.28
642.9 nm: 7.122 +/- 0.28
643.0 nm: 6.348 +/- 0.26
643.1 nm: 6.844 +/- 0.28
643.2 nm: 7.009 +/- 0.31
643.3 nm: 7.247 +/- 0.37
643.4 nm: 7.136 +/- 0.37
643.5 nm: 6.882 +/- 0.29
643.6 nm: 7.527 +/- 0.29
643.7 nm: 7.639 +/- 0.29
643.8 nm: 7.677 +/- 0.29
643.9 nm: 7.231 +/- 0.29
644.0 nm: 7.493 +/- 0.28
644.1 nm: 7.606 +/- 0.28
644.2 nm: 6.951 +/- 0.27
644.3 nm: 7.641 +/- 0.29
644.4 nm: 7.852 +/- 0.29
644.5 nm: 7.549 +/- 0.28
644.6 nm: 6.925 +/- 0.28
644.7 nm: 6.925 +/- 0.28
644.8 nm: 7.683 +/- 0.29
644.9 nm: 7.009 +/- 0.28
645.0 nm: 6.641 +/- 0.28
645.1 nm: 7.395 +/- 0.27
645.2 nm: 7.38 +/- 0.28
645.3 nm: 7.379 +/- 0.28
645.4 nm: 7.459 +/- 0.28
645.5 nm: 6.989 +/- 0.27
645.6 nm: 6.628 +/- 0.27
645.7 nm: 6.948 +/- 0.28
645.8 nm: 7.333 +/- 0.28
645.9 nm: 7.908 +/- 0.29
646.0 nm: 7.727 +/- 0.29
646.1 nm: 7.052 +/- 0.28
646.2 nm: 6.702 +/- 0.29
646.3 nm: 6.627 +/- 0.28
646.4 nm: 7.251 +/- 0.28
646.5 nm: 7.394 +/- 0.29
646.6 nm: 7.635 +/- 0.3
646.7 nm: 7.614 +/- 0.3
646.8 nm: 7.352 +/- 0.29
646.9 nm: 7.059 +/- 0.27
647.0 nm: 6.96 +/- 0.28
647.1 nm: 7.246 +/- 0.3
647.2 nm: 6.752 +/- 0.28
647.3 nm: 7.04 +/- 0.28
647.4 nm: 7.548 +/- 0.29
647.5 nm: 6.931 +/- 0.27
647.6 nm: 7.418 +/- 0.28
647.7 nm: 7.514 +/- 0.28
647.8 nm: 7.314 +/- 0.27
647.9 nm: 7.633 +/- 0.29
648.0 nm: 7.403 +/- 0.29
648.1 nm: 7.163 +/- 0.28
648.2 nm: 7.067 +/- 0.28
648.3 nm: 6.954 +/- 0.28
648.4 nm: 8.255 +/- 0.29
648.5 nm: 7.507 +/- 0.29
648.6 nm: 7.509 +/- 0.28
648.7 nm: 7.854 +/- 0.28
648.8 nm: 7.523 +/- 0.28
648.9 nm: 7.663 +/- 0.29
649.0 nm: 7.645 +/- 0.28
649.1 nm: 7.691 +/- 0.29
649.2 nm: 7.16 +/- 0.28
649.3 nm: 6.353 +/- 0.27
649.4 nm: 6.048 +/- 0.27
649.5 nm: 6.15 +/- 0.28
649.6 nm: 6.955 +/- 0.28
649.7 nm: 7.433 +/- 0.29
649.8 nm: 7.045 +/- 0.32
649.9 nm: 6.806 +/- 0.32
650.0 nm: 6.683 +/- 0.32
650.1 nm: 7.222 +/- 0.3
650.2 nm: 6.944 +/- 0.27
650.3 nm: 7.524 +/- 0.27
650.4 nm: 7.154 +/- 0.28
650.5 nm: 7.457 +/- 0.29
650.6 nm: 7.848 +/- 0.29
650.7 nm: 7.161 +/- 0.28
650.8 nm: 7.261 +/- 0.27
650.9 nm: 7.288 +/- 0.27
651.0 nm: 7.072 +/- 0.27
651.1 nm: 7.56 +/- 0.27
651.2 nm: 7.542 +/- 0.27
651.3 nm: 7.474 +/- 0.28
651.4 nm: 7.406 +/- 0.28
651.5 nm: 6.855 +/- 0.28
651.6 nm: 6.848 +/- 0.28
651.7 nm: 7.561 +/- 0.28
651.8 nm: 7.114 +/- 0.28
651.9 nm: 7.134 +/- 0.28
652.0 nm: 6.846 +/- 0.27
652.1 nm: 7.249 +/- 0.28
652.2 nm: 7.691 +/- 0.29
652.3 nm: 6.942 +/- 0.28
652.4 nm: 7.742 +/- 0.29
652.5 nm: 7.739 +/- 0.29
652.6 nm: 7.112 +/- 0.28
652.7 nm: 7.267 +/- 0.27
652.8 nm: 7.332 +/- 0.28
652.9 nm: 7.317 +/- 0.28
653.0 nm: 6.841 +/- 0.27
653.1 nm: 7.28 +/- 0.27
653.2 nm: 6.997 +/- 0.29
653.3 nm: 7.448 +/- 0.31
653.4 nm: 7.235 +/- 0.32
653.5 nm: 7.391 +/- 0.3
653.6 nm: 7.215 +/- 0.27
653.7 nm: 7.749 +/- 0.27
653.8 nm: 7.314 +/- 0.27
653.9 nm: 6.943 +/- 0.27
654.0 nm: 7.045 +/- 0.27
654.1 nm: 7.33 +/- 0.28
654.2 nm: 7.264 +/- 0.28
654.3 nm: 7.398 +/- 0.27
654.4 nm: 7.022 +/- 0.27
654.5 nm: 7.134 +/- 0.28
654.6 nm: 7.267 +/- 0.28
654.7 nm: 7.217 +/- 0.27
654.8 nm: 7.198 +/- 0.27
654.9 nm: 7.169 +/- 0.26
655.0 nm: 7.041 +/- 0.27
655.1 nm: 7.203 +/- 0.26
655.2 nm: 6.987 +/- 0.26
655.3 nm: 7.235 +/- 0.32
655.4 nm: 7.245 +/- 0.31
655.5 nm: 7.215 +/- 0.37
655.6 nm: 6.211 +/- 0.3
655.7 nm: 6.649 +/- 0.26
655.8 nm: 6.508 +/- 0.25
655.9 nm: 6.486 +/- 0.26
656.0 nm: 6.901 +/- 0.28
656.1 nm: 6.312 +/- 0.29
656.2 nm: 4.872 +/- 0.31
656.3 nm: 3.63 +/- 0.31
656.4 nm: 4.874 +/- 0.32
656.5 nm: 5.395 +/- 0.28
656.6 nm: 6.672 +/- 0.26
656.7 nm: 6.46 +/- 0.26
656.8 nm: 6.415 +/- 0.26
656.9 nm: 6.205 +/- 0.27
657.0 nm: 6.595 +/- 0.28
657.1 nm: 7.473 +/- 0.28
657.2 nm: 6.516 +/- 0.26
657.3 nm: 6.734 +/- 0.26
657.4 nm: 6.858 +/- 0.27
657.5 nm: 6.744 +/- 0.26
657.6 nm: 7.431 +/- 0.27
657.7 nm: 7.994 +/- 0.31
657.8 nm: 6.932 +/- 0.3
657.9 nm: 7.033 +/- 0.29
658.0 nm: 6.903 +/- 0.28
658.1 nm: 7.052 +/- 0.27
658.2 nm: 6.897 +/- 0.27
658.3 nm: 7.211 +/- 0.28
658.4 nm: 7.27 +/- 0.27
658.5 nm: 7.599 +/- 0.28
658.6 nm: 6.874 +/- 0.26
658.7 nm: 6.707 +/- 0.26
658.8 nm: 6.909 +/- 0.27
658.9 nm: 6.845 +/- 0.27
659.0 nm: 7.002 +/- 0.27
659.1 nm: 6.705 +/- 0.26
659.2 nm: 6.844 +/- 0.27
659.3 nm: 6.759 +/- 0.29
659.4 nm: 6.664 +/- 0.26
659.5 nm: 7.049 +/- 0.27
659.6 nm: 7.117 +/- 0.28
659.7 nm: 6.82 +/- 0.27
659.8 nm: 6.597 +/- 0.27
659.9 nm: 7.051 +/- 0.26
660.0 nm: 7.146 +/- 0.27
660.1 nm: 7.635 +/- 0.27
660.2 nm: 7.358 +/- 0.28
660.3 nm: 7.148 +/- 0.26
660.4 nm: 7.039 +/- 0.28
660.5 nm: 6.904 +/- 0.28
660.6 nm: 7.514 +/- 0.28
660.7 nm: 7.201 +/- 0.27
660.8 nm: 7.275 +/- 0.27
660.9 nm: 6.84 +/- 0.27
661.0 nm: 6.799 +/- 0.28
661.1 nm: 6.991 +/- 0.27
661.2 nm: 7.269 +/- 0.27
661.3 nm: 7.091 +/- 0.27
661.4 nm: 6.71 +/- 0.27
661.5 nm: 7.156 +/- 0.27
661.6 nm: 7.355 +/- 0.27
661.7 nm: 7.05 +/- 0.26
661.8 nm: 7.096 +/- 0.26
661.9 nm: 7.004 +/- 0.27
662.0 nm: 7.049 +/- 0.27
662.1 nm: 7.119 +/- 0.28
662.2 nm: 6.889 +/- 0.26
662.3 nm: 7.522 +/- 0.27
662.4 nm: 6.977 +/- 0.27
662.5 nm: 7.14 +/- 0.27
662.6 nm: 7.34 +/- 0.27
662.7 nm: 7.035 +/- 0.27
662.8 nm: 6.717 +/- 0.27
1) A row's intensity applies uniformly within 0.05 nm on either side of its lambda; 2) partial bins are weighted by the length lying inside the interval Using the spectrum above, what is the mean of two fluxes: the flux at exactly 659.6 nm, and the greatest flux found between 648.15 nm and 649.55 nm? 7.69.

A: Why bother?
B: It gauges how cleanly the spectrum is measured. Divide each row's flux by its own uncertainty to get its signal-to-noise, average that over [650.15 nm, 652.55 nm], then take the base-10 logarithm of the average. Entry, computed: 1.42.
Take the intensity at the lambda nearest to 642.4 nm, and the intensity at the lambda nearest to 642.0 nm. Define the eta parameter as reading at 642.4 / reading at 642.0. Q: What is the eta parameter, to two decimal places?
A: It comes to 0.99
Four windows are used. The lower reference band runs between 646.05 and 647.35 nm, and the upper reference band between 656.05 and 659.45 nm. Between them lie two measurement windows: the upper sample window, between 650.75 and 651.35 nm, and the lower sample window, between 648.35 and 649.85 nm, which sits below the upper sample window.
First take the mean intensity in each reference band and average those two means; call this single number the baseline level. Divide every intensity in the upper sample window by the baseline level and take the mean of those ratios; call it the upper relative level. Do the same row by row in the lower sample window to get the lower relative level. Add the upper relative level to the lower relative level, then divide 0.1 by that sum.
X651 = 0.0471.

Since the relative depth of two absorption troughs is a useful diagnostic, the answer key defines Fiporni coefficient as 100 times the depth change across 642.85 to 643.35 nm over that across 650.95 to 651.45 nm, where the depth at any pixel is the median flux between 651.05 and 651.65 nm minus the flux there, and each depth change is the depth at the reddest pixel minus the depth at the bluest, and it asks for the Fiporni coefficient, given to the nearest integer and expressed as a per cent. 37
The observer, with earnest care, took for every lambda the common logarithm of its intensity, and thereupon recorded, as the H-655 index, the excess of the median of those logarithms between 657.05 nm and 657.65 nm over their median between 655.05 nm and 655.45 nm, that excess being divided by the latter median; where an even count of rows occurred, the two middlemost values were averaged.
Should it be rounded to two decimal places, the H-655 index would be -0.03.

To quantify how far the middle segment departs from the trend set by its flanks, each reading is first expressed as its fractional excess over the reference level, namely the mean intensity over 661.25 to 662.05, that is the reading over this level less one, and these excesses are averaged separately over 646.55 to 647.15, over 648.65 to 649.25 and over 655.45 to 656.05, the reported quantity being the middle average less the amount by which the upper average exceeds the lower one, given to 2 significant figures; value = 0.17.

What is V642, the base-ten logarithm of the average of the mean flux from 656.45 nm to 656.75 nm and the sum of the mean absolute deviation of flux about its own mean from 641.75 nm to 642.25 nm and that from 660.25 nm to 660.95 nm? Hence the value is 0.517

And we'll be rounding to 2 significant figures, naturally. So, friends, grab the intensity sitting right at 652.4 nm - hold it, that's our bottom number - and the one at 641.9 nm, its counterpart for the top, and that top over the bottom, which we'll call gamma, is 0.91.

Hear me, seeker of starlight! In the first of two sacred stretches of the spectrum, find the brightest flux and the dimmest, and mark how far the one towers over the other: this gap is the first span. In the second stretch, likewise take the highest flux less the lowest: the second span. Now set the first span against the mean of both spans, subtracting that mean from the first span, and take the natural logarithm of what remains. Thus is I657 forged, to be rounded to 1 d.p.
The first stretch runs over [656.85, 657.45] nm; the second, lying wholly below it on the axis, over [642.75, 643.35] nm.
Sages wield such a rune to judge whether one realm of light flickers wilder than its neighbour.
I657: -1.8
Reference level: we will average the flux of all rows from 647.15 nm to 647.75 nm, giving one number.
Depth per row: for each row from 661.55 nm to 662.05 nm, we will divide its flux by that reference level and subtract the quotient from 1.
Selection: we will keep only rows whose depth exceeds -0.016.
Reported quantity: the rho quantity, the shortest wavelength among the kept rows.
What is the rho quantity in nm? 661.7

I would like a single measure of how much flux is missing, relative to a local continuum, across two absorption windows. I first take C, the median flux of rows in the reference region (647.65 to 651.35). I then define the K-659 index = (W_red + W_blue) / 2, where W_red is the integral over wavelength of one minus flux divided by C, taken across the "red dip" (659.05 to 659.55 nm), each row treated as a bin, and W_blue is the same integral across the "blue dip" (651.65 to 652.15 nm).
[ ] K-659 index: 0.022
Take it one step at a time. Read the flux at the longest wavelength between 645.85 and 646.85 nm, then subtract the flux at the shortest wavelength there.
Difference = -0.56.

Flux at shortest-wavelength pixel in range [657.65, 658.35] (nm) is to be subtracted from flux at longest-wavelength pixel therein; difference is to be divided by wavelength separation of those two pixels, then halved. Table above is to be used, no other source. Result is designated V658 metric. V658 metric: -0.7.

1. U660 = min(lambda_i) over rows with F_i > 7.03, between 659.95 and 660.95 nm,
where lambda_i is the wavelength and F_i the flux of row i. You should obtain 660.0 nm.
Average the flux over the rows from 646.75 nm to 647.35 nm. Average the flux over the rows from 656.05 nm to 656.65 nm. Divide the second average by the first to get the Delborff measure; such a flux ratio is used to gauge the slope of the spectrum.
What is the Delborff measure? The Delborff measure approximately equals 0.75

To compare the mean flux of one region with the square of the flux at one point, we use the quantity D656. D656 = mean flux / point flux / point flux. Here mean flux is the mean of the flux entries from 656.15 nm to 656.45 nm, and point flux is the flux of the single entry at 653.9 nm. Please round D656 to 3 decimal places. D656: 0.092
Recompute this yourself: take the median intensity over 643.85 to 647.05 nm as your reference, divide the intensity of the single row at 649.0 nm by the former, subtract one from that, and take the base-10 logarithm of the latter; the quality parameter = -1.4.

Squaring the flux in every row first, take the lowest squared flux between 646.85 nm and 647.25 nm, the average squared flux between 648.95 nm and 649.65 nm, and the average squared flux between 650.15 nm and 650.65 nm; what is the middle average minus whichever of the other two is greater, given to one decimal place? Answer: -7.2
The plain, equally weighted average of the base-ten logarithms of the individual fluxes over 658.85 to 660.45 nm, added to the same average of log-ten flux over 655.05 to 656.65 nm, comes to 1.63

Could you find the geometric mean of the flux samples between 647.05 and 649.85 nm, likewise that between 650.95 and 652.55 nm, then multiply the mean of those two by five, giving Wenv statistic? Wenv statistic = 36.3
